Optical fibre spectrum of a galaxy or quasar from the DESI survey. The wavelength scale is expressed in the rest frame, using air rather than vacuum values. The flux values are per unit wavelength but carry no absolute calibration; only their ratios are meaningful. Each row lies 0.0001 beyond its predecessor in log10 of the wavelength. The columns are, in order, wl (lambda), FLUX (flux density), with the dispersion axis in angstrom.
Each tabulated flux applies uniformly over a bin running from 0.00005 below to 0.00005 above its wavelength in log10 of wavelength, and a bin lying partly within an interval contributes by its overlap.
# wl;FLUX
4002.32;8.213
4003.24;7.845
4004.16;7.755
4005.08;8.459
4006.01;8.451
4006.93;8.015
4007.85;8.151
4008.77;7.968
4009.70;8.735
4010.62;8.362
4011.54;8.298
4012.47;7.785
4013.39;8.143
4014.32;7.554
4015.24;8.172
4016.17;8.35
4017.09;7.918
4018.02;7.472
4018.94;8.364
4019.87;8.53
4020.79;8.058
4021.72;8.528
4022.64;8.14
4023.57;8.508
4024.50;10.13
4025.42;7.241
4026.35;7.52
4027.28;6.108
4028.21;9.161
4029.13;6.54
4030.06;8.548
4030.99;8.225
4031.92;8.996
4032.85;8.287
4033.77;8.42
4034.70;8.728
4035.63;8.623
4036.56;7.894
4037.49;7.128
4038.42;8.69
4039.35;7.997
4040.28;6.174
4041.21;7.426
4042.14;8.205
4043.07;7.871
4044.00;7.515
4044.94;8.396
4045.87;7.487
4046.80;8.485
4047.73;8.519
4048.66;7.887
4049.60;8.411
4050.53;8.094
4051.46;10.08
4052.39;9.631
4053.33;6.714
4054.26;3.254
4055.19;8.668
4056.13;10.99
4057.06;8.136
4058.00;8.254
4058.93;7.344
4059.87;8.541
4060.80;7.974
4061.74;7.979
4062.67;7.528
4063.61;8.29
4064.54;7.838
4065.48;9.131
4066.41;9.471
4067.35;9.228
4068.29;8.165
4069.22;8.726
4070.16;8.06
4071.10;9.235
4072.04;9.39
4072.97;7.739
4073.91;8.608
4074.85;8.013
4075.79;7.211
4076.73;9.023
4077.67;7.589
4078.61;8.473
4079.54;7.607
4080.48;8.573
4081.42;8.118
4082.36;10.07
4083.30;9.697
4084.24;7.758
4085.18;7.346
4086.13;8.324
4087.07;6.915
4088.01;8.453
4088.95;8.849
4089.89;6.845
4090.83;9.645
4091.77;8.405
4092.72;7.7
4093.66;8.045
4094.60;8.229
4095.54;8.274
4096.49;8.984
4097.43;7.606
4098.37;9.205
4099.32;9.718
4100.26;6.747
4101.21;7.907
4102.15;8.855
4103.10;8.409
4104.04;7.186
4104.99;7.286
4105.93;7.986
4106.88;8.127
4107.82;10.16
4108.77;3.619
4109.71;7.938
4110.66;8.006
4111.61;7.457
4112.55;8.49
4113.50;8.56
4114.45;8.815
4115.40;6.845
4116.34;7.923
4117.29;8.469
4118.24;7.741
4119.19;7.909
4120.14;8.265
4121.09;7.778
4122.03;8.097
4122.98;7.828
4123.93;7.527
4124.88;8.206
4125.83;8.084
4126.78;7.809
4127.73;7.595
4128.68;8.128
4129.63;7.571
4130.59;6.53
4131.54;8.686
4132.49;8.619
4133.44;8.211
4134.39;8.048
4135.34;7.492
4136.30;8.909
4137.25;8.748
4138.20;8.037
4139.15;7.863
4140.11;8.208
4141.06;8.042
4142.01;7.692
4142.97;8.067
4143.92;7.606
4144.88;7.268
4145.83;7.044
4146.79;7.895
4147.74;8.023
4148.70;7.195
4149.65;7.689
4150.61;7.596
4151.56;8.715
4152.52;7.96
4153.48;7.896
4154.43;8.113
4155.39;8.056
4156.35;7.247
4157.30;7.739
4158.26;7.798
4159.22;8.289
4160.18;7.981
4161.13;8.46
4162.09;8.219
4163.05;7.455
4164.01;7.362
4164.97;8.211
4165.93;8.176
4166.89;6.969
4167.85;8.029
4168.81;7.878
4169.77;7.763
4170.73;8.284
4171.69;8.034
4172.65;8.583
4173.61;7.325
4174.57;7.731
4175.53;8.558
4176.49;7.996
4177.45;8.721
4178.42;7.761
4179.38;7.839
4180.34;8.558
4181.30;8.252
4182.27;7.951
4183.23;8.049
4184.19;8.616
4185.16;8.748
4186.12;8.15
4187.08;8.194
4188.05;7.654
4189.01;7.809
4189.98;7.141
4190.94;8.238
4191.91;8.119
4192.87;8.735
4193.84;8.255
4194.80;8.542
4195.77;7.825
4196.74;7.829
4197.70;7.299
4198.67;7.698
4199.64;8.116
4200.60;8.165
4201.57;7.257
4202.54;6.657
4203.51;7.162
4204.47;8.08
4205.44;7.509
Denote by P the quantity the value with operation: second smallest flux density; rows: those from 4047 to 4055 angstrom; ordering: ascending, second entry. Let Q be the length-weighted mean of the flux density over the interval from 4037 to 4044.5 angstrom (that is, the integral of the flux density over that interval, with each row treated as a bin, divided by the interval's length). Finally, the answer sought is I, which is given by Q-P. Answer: 0.91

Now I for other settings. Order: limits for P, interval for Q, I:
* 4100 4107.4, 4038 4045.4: 0.59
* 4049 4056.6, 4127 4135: 1.20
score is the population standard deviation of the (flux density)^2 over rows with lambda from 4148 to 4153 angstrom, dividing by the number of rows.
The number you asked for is 8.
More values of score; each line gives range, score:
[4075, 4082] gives 10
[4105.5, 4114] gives 22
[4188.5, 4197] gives 7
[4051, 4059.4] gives 31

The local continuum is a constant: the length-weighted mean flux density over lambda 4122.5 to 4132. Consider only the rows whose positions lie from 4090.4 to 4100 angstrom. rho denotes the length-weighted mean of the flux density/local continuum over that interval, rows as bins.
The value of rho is 1.10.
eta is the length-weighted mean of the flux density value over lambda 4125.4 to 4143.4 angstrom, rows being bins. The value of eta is 8.02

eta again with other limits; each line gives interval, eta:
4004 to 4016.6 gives 8.16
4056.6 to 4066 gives 8.11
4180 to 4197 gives 8.15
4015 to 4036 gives 8.20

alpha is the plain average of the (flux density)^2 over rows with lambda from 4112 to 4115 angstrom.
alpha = 74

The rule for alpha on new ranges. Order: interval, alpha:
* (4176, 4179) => 67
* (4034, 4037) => 71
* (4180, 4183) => 68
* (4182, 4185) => 67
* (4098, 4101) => 75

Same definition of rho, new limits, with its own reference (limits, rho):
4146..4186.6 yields 1.03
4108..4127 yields 1.00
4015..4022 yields 1.05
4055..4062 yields 1.09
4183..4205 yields 1.02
